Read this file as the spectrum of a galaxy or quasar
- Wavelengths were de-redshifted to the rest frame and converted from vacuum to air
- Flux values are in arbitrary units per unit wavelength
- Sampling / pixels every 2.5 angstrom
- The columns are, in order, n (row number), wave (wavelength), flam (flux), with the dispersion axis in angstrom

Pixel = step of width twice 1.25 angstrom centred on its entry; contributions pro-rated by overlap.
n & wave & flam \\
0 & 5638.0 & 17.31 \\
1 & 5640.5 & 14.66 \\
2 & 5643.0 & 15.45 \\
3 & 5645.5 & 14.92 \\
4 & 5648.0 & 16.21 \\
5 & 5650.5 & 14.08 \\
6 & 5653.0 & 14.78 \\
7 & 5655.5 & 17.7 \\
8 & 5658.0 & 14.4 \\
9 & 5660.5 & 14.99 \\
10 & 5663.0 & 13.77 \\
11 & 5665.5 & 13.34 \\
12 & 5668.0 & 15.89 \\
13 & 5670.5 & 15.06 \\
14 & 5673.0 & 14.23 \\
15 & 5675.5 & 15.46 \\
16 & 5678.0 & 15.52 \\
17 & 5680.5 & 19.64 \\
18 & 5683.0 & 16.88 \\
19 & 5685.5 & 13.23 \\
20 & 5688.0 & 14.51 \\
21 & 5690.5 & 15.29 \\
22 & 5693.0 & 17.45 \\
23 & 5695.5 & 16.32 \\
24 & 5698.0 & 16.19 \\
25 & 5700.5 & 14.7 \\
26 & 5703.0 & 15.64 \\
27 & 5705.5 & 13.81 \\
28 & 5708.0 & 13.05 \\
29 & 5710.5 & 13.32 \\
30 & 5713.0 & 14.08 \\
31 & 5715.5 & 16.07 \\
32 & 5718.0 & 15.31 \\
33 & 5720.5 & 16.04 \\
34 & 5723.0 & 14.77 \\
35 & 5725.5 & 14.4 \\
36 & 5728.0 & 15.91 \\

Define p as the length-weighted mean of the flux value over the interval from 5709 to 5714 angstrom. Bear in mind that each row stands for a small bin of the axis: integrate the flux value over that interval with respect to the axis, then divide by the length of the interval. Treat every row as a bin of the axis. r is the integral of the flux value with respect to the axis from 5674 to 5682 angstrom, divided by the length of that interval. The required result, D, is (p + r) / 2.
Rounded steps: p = 13.6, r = 16.8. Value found 15.2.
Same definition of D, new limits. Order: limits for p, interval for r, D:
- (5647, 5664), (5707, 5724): 14.9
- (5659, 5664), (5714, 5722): 15.1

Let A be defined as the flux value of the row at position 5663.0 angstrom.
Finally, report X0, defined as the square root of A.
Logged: 3.71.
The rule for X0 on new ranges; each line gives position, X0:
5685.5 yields 3.64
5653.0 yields 3.84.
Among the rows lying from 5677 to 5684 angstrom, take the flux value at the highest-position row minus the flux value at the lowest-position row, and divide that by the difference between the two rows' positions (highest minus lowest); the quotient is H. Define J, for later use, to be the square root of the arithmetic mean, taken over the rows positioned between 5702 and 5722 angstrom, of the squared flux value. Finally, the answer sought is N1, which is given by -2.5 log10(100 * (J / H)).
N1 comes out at -9.3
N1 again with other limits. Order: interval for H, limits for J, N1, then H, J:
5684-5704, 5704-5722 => -10.1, 0.14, 14.6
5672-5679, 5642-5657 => -9.5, 0.26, 15.6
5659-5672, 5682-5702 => -13.4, 0.01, 15.6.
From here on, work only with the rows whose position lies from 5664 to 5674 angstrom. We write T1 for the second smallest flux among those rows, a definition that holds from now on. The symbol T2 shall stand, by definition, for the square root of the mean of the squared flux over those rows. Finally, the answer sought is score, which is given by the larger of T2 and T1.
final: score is 14.7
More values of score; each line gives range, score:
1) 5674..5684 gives 17.0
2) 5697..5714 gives 14.4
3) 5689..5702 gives 16.0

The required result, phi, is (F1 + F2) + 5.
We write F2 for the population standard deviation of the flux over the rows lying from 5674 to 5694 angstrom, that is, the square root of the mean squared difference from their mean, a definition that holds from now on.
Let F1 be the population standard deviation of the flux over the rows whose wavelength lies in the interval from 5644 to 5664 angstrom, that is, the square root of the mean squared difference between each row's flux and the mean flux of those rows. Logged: 8.0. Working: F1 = 1.20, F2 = 1.8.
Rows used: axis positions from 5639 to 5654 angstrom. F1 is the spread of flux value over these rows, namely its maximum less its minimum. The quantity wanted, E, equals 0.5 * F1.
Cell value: 1.1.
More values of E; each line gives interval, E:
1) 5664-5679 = 1.3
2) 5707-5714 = 0.5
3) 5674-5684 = 2.1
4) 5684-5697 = 2.1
